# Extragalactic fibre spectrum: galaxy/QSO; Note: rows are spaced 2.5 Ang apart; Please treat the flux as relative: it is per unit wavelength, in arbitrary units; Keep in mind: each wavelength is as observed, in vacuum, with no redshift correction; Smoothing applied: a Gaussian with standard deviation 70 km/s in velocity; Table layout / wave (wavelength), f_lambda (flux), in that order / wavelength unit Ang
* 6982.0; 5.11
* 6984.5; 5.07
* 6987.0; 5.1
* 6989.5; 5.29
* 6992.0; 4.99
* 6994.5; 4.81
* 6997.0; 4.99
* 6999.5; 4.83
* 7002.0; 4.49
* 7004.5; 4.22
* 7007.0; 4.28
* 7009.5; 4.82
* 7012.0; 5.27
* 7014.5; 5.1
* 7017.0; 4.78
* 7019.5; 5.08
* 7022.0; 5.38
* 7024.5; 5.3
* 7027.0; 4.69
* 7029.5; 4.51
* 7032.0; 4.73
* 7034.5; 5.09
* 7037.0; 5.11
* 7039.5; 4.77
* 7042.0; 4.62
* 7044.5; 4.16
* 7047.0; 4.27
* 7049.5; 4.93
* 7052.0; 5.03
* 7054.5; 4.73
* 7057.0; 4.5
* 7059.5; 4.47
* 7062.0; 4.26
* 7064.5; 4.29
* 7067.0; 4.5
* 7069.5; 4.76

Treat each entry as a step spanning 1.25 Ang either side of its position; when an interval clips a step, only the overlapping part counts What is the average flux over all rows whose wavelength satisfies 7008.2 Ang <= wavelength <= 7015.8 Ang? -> 5.1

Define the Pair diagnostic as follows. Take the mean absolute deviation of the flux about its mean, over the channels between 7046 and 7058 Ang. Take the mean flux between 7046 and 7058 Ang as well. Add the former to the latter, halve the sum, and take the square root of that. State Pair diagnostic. 1.57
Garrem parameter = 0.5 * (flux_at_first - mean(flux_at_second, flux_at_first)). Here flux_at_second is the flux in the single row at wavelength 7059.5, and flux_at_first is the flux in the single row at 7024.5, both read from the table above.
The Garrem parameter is 0.21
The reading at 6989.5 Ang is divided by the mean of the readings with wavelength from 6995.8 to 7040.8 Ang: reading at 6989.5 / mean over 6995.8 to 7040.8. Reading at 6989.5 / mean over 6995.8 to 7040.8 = 1.089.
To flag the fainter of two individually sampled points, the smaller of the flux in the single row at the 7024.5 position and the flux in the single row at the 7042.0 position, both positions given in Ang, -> 4.62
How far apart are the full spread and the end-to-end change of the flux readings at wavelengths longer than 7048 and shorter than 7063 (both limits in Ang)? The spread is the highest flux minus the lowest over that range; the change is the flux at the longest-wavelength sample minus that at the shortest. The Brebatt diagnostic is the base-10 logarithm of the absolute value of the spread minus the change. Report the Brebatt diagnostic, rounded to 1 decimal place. 0.2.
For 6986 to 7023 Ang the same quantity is -0.1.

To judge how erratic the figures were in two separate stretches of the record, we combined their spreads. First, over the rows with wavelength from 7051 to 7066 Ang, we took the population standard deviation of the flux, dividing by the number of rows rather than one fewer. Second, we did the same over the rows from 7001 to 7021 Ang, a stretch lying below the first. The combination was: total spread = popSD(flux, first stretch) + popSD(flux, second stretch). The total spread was 0.63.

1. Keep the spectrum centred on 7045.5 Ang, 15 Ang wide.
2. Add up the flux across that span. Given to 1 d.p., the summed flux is 27.8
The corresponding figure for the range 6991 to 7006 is 28.3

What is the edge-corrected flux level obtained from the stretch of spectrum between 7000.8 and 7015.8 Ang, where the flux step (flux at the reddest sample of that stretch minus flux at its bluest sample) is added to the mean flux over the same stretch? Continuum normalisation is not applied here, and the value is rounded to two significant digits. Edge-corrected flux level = 5.3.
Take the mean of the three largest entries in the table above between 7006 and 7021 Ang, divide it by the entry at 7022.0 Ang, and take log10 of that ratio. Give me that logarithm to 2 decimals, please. -0.02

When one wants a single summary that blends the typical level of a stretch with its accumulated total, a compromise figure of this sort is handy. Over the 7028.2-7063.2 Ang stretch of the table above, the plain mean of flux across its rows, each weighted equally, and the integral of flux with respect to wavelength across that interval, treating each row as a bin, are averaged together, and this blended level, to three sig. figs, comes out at 83.8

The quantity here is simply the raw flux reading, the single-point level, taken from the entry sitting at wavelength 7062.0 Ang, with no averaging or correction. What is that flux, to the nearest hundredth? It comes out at 4.26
